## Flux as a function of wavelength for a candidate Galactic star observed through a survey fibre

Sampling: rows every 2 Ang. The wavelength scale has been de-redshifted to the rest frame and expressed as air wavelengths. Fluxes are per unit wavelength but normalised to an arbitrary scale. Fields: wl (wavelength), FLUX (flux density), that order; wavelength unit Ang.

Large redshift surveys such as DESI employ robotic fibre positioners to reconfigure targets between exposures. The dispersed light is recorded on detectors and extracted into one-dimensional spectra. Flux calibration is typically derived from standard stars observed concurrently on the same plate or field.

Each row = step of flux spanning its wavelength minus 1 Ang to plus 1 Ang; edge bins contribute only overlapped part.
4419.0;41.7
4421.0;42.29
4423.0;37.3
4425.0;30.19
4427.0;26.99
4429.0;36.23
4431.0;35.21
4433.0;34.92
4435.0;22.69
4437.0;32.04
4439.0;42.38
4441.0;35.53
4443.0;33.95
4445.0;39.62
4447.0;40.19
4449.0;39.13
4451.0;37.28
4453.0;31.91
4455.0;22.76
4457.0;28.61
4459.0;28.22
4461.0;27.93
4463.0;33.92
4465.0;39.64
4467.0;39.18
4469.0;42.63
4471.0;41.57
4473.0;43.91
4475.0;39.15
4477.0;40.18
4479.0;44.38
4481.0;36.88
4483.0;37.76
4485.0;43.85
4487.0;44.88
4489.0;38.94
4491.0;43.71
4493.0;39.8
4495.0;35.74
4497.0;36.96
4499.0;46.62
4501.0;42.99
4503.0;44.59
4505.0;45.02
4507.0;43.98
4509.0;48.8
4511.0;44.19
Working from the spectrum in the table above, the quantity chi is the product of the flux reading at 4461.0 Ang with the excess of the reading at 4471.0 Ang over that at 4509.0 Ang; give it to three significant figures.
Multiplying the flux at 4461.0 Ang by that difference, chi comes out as -202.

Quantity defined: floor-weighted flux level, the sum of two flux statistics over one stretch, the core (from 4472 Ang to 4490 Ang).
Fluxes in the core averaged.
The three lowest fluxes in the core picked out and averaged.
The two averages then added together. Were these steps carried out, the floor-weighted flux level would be 79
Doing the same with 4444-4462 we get 59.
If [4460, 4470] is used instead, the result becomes 70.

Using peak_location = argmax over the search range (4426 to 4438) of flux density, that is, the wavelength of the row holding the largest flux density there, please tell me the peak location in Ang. 4429.0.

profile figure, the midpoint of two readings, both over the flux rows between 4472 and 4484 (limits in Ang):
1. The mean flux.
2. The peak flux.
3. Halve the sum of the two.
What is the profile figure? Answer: 42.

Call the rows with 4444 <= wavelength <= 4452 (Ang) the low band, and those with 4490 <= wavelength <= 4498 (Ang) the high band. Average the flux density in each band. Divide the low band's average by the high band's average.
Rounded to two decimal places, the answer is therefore 1.00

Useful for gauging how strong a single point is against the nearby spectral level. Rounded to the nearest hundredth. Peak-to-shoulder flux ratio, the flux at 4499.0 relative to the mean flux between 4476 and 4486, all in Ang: 1.15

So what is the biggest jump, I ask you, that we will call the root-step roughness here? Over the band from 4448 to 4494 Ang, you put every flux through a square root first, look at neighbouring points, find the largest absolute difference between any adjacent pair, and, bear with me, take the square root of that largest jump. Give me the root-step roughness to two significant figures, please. 0.94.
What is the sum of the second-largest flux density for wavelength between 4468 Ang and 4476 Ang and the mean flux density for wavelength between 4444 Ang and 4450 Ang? 82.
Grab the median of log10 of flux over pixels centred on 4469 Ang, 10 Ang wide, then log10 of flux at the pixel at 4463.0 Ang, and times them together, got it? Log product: 2.48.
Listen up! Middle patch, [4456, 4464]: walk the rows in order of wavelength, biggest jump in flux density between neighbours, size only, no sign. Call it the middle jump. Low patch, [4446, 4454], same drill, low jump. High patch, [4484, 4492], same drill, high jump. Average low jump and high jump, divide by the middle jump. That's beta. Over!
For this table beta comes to 0.9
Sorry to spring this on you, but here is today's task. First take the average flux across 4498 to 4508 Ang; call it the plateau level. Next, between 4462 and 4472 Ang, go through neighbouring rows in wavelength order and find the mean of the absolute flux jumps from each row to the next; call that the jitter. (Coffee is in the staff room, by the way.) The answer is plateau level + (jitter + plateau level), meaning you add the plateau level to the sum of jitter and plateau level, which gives 92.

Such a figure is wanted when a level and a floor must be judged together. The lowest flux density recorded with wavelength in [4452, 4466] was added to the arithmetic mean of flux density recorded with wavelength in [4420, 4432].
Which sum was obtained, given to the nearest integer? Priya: 57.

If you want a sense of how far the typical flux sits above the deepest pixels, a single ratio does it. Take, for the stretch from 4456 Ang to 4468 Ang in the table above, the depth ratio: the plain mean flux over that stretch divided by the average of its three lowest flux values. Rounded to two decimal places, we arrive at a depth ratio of 1.17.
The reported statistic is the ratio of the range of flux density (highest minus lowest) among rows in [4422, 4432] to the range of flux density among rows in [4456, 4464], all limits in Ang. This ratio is 1.72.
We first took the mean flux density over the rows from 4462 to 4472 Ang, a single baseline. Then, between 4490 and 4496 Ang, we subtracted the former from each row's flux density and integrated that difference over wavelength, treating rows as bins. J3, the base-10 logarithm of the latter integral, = 0.34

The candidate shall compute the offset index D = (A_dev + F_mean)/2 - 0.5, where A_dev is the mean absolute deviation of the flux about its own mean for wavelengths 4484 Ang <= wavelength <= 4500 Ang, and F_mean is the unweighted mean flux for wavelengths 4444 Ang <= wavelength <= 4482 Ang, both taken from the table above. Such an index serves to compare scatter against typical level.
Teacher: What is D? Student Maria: 19.6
